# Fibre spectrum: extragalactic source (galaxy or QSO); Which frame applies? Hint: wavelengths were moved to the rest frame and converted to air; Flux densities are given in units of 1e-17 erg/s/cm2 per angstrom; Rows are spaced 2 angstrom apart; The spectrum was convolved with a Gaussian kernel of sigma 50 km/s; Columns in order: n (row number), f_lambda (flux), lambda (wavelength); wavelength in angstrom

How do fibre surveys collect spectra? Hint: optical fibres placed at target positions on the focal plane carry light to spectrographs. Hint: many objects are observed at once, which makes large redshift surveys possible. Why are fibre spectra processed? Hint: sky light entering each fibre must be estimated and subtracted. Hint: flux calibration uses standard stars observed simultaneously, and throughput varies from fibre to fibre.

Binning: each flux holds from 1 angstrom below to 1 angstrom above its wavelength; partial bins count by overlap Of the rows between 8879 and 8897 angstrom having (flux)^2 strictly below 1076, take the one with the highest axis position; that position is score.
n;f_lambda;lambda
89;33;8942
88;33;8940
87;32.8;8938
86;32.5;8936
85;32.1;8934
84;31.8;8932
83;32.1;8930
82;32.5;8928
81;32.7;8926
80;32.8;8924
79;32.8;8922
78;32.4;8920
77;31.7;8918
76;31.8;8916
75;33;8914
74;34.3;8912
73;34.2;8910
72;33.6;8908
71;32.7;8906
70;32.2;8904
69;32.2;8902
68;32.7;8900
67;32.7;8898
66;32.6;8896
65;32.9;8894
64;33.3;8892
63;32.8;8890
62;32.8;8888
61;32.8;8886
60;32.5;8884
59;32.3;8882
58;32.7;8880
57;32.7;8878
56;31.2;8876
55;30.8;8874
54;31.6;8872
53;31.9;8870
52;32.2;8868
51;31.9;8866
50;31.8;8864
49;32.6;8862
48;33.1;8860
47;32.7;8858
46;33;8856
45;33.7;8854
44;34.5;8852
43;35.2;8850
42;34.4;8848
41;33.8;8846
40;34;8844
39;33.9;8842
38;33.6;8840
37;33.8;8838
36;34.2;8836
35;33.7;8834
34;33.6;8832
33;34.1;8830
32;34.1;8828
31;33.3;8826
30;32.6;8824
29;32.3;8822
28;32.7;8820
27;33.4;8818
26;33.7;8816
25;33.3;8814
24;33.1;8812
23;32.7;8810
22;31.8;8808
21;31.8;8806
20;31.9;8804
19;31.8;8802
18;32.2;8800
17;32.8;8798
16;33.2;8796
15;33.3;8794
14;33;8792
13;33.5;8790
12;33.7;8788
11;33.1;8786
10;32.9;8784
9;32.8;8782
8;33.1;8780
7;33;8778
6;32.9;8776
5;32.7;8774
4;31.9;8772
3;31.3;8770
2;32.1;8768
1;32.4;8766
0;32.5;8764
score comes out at 8896 angstrom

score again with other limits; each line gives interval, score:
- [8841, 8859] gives 8858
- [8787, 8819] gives 8810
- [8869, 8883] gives 8882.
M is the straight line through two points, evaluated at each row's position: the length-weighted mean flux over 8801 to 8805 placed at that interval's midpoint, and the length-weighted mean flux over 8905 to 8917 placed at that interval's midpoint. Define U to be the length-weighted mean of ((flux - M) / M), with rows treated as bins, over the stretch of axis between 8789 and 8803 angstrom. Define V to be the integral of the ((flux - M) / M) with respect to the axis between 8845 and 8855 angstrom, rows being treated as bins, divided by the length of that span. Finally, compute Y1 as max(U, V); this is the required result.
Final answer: 0.057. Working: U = 0.03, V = 0.06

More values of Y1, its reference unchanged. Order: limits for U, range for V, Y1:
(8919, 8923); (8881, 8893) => -0.006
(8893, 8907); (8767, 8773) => 0.011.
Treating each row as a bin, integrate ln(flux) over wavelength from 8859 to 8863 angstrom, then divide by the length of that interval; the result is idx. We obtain 3.49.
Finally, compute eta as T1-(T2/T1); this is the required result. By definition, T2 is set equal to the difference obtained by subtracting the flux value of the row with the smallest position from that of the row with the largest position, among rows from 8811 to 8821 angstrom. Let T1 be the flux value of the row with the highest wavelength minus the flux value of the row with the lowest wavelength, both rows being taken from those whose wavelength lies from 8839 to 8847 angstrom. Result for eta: 2.2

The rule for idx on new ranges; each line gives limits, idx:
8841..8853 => 3.54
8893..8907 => 3.48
